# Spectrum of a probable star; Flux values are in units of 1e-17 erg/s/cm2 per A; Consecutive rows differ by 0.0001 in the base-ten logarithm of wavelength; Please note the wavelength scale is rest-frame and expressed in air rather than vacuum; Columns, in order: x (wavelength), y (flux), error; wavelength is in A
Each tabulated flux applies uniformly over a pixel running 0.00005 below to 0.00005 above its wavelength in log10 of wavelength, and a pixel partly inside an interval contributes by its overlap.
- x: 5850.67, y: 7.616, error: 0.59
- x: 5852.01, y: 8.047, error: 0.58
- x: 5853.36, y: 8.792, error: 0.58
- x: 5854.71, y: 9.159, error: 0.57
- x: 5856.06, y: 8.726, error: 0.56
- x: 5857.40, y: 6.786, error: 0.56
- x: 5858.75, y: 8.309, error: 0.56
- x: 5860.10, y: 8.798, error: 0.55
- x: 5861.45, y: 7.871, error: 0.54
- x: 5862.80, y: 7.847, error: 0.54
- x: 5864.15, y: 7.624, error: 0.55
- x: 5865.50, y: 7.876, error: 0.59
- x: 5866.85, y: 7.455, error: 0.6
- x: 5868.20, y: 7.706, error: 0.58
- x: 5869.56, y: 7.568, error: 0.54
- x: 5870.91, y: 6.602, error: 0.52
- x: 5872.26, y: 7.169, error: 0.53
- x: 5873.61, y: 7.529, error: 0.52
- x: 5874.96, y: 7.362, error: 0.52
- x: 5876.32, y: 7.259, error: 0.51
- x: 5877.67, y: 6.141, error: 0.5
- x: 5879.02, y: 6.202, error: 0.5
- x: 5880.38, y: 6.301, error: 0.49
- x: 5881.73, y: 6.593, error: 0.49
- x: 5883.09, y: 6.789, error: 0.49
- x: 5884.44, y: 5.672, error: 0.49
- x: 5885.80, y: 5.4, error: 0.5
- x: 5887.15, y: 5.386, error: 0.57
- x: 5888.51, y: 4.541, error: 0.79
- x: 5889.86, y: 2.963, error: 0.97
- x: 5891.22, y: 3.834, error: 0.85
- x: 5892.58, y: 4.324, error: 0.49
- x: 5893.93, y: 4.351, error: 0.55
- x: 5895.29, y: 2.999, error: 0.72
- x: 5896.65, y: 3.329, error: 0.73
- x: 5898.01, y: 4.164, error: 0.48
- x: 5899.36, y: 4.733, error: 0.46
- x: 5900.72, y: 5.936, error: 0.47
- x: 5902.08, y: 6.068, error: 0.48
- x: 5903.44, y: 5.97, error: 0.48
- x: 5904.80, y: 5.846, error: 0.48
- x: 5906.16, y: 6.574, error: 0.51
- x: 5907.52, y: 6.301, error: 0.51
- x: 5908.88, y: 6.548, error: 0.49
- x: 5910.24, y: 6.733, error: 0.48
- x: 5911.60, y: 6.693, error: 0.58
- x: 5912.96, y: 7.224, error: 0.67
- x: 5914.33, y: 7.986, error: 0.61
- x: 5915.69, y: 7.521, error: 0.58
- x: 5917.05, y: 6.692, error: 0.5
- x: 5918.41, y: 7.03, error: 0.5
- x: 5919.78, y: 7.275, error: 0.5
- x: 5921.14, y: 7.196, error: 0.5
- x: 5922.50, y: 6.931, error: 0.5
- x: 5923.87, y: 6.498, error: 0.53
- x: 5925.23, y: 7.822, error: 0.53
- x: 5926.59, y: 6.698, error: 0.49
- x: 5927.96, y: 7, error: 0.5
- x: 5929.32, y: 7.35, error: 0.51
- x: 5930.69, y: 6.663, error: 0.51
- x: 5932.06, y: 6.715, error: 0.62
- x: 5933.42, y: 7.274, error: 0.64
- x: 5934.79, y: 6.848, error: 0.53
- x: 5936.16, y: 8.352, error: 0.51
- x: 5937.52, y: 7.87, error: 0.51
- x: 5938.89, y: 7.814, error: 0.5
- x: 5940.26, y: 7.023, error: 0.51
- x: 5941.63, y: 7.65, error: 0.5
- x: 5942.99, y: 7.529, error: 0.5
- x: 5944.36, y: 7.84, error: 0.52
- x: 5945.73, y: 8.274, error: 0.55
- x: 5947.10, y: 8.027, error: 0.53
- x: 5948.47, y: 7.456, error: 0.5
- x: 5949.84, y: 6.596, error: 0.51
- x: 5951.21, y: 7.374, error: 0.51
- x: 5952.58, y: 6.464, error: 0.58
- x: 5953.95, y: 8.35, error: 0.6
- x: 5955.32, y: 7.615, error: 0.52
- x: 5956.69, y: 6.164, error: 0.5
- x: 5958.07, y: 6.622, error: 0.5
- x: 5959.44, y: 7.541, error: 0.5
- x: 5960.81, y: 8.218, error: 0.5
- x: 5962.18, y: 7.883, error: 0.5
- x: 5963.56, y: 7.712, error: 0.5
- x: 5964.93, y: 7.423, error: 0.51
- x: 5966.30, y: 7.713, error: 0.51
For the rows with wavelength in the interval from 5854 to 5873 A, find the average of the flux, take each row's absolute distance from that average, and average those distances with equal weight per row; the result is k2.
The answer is 0.55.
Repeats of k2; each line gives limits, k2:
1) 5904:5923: 0.41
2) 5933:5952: 0.41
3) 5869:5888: 0.62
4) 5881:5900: 0.95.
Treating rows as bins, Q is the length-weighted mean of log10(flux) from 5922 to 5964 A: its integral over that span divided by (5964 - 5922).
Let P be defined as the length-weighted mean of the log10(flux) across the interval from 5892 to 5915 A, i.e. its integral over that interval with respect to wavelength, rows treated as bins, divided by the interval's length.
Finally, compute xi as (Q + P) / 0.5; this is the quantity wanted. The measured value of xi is 3.20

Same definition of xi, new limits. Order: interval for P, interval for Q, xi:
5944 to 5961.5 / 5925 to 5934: 3.43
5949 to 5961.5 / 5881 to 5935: 3.25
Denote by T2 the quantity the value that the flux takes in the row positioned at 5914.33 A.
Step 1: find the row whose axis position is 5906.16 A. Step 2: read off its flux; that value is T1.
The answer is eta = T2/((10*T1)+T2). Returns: 0.108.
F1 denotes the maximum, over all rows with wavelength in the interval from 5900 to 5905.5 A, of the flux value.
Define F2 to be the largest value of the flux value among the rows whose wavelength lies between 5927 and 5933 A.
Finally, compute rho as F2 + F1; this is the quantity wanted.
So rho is 13.4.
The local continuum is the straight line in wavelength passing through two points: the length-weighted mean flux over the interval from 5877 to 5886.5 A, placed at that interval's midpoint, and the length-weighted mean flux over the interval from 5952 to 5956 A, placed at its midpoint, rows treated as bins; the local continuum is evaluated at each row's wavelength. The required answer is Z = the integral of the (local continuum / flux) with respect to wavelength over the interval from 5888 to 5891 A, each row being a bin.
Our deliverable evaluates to 5.3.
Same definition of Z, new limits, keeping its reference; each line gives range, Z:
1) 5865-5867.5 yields 1.9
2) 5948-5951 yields 3.2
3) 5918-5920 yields 1.9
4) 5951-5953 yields 2.2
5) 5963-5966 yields 3.1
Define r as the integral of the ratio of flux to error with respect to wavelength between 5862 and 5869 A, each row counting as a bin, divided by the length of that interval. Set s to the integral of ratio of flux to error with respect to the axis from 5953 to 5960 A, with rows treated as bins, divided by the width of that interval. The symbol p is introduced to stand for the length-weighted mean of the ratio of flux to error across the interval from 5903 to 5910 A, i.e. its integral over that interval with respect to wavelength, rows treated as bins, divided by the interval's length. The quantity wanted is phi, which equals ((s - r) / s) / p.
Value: 0.001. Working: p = 12.7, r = 13.5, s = 13.7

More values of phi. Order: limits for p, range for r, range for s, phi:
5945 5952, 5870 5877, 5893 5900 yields -0.064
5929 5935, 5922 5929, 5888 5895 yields -0.107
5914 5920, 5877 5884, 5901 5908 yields -0.002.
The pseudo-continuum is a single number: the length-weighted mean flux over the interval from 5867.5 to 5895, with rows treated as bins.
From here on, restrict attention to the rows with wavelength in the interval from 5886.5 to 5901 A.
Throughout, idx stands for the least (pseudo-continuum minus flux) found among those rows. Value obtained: 0.01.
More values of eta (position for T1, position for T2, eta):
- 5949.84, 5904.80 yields 0.081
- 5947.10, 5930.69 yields 0.077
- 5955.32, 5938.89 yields 0.093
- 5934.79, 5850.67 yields 0.100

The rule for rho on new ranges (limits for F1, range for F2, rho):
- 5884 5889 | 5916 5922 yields 12.9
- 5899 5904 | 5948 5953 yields 13.5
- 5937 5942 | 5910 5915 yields 15.9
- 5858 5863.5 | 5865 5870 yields 16.7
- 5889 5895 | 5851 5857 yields 13.5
